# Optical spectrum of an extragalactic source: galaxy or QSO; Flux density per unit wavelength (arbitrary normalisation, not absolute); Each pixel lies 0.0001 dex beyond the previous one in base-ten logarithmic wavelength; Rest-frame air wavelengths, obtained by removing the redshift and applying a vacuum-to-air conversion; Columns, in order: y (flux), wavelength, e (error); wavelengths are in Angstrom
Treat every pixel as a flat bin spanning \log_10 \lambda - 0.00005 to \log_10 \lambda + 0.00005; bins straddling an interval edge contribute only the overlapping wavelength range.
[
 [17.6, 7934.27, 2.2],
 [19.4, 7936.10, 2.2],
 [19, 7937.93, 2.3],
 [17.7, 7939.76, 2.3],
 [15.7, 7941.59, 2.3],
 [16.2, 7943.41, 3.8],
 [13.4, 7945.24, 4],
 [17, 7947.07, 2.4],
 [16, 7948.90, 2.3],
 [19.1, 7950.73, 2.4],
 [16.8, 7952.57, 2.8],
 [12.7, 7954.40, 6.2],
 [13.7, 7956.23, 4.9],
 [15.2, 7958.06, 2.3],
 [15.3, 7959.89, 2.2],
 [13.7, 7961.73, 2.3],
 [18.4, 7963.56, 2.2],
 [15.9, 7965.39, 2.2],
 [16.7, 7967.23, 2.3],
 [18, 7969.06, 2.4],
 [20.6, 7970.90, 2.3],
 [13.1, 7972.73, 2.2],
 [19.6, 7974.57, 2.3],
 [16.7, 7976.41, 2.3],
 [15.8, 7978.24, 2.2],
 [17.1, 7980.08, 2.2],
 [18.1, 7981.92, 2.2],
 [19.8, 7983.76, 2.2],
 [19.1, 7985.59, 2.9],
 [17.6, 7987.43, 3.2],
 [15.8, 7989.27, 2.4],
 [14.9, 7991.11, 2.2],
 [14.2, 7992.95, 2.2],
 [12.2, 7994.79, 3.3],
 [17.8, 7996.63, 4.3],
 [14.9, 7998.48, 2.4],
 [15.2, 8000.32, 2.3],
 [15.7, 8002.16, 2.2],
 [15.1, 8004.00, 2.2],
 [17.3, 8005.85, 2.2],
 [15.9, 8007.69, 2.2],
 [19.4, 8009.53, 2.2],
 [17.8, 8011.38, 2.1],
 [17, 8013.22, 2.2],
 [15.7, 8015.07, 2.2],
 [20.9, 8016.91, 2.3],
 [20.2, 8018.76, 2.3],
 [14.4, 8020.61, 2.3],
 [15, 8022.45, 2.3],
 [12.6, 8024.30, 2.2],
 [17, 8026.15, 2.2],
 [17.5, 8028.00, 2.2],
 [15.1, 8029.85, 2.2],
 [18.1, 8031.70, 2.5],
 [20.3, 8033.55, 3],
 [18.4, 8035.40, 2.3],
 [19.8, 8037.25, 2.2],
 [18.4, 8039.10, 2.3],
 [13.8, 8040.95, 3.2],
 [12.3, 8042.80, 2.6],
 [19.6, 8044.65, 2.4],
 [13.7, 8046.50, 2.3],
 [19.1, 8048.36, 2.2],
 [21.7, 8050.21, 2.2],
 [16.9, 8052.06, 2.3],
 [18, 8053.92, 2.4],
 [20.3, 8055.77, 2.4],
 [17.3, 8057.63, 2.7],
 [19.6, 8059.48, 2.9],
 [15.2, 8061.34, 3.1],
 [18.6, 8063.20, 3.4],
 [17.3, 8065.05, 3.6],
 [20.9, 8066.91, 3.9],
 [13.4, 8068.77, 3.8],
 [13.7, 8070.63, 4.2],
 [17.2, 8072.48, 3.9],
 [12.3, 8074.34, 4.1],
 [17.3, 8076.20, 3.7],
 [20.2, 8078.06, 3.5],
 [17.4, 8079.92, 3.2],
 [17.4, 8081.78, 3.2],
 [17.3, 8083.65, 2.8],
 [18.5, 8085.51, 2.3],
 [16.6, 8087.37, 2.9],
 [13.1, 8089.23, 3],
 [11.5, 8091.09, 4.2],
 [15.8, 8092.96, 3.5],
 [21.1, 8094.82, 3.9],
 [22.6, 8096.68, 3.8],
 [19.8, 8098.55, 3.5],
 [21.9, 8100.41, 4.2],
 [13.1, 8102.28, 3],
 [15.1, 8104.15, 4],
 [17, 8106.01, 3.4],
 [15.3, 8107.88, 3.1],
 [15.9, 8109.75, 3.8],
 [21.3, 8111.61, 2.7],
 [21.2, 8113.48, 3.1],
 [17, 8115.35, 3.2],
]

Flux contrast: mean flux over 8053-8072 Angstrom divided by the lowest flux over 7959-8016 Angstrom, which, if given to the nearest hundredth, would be 1.43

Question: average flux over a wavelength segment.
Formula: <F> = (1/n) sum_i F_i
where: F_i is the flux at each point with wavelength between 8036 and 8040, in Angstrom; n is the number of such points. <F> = 19.1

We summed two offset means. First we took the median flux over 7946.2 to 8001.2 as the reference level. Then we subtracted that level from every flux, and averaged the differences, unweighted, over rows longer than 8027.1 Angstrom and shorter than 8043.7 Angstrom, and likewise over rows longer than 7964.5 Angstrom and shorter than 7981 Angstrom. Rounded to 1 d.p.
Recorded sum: 1.4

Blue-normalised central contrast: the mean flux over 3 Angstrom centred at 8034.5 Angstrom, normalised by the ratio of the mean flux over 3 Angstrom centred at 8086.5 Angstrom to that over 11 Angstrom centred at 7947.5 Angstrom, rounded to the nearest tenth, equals 18.1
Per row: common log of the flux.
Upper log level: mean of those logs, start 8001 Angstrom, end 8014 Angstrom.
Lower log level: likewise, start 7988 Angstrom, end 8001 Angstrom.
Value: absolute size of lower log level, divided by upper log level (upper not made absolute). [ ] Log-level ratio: 0.96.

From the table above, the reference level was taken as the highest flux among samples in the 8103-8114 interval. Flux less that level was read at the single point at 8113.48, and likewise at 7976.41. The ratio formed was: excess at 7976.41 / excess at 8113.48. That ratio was 46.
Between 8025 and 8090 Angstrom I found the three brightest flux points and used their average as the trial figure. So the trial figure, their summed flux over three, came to 21.0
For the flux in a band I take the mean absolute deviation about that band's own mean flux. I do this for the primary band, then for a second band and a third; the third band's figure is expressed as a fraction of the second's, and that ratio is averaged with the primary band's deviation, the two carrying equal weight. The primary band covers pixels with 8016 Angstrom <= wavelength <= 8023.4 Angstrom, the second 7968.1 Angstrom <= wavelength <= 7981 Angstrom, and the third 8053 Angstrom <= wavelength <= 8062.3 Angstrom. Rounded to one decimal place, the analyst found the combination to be 1.9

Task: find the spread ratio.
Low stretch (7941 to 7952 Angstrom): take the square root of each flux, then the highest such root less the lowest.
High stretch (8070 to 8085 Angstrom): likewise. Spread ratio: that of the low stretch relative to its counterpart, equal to 0.72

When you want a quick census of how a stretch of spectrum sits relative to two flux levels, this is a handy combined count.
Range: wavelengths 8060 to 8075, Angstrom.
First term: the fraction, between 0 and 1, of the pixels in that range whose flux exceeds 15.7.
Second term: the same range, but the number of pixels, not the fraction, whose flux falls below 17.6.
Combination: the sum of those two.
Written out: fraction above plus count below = 6.5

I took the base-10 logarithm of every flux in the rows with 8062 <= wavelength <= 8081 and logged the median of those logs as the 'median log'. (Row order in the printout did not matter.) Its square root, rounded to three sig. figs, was 1.11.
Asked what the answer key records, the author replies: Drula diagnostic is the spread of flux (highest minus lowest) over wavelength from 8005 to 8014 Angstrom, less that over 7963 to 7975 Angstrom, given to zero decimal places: -4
